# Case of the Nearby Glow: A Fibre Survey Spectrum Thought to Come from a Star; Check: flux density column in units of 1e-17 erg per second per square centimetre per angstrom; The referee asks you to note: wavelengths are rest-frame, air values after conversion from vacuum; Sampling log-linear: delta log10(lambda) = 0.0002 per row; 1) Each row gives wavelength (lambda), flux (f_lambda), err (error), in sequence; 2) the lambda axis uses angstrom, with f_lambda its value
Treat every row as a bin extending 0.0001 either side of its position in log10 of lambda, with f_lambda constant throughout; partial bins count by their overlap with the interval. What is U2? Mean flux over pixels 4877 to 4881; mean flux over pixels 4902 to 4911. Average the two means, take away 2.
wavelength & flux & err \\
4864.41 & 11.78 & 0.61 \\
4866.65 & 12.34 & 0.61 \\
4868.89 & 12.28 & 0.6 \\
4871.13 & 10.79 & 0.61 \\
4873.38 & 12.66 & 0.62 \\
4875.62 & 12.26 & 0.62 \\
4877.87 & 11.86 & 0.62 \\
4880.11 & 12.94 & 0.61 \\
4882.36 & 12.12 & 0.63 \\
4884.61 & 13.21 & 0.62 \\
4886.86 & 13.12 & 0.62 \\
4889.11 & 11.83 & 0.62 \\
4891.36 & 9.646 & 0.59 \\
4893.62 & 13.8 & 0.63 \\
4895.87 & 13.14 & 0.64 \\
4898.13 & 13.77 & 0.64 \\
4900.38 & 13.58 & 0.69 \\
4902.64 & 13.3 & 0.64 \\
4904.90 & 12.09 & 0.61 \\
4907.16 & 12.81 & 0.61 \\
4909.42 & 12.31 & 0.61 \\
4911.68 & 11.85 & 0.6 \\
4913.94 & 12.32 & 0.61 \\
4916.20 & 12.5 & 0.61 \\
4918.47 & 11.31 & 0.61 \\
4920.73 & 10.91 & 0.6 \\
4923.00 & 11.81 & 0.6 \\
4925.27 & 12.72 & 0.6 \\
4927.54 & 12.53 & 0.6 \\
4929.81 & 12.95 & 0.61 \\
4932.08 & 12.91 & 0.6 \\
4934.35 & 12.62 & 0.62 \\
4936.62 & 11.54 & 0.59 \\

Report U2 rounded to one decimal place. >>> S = 10.5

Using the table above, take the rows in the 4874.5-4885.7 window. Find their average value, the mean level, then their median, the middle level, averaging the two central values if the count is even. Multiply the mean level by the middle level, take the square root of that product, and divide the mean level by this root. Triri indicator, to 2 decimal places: 1.01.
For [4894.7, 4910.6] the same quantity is 0.99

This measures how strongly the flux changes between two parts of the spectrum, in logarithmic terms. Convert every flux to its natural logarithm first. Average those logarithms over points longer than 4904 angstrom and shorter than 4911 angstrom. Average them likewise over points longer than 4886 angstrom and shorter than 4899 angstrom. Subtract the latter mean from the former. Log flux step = 0.00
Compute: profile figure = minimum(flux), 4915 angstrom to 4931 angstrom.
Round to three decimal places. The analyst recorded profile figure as 10.910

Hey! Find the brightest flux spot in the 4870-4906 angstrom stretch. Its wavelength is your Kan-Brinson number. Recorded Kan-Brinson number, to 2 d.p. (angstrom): 4893.62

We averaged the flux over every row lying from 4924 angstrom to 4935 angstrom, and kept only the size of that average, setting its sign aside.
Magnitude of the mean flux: 12.7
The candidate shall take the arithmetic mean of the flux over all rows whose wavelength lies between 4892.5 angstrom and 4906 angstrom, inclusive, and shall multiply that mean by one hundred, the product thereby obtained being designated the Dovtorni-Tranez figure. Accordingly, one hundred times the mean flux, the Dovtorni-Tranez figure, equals 1328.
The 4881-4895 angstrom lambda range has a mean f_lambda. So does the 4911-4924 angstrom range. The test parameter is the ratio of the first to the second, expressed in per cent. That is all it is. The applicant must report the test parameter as 104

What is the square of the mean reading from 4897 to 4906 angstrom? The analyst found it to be 174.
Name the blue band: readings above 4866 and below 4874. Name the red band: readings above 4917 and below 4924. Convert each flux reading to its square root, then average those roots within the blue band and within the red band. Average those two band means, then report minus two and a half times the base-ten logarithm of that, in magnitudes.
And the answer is -1.33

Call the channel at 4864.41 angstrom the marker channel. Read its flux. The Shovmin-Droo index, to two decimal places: 11.78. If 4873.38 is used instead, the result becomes 12.66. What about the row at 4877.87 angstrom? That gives 11.86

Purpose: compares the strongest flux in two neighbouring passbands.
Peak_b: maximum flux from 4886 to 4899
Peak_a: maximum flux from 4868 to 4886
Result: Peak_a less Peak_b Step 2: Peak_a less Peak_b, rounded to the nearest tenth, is -0.6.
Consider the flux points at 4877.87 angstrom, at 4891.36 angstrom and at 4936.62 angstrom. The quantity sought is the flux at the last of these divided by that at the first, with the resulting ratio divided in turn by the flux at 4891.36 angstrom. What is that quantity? 0.101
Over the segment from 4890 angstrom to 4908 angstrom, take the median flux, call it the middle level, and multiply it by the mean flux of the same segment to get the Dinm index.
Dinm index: 169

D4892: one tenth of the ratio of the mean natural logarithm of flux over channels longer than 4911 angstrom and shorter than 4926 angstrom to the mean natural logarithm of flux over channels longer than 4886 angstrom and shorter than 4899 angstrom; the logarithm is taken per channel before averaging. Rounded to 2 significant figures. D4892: 0.098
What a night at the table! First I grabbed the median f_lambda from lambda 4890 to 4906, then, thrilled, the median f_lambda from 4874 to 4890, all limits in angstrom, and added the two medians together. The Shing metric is 25.6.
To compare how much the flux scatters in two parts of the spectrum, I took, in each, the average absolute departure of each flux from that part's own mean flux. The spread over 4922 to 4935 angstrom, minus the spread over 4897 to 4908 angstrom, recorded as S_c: -0.25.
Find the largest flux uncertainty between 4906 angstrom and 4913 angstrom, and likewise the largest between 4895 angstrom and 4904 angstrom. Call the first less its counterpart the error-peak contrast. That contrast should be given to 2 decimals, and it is -0.08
